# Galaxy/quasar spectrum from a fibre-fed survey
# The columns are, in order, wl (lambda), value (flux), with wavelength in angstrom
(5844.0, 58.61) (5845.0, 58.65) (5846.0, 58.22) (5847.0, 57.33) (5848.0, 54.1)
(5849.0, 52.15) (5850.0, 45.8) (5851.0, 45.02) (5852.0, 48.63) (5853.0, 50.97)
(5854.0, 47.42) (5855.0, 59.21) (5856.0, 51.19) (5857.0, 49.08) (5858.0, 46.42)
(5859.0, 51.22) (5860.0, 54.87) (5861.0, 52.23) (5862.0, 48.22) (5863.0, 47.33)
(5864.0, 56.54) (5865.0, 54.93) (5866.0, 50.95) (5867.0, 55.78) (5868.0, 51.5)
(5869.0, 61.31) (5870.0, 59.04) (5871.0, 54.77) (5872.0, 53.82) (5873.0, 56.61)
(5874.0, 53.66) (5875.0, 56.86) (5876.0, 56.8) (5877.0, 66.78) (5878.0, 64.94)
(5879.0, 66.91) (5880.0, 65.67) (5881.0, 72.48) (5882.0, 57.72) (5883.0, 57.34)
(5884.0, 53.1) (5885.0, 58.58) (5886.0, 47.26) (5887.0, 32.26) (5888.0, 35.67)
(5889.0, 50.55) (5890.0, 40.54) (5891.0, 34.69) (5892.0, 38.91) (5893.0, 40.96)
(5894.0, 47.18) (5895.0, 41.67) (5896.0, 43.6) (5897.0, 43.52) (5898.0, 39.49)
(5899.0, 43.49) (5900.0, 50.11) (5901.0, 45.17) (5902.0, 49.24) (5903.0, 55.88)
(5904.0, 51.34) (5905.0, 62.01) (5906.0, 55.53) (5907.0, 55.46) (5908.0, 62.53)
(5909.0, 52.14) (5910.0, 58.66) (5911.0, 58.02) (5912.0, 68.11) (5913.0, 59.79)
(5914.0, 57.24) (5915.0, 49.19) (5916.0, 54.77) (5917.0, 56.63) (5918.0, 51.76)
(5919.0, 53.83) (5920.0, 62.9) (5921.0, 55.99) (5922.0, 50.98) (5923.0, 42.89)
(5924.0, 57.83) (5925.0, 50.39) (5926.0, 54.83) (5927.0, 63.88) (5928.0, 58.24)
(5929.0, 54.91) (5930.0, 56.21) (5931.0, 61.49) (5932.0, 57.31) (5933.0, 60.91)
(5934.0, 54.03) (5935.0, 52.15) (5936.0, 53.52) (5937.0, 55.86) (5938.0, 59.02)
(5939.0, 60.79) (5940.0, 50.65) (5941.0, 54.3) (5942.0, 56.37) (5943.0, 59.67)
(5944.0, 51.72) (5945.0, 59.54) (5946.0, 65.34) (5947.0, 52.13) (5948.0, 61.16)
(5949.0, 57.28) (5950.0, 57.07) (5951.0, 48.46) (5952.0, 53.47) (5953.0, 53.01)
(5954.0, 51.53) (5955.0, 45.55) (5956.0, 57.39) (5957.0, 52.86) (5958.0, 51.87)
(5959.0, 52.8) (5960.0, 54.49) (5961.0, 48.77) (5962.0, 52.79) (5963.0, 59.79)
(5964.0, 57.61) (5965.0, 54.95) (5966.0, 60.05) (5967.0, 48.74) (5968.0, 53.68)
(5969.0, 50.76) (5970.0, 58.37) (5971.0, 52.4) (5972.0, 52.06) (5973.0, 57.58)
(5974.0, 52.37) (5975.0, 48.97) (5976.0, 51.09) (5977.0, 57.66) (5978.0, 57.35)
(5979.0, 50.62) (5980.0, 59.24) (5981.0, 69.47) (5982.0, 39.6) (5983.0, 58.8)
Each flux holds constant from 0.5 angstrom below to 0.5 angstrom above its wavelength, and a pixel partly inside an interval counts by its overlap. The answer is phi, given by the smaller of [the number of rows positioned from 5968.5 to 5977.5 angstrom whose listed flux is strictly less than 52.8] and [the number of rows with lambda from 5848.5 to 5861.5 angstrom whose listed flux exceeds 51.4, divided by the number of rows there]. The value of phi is 0.3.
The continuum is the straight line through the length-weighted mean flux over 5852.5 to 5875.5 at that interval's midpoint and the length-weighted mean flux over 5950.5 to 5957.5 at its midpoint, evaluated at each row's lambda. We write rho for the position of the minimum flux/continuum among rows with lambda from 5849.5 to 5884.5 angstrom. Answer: 5851.0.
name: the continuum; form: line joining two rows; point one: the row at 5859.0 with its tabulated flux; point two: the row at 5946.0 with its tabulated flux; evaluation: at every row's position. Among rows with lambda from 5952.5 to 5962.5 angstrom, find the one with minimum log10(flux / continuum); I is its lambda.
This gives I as 5955.0 angstrom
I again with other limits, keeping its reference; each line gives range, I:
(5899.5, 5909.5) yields 5901.0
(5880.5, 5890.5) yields 5887.0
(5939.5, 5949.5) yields 5940.0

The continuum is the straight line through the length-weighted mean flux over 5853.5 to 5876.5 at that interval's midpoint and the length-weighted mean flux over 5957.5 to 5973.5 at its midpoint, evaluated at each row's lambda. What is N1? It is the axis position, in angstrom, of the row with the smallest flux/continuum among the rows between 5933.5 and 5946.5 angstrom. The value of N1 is 5940.0 angstrom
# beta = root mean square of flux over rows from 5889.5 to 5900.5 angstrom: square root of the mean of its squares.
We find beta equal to 42.4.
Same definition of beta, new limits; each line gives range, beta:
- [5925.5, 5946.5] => 57.3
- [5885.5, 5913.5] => 49.5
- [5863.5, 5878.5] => 57.1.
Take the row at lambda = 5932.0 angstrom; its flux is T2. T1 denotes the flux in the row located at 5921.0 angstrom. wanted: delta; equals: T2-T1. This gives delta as 1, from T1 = 55.99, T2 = 57.31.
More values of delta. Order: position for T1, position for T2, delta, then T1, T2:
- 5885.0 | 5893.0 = -18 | 58.58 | 40.96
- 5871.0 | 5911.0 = 3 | 54.77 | 58.02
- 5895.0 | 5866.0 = 9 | 41.67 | 50.95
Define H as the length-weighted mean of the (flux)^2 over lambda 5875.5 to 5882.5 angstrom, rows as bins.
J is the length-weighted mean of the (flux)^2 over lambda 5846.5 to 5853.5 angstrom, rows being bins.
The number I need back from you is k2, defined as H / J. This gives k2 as 1.62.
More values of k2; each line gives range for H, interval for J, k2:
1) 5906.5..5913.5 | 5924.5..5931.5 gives 1.08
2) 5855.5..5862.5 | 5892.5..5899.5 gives 1.39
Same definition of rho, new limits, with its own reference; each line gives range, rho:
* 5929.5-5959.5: 5955.0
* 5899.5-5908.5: 5901.0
